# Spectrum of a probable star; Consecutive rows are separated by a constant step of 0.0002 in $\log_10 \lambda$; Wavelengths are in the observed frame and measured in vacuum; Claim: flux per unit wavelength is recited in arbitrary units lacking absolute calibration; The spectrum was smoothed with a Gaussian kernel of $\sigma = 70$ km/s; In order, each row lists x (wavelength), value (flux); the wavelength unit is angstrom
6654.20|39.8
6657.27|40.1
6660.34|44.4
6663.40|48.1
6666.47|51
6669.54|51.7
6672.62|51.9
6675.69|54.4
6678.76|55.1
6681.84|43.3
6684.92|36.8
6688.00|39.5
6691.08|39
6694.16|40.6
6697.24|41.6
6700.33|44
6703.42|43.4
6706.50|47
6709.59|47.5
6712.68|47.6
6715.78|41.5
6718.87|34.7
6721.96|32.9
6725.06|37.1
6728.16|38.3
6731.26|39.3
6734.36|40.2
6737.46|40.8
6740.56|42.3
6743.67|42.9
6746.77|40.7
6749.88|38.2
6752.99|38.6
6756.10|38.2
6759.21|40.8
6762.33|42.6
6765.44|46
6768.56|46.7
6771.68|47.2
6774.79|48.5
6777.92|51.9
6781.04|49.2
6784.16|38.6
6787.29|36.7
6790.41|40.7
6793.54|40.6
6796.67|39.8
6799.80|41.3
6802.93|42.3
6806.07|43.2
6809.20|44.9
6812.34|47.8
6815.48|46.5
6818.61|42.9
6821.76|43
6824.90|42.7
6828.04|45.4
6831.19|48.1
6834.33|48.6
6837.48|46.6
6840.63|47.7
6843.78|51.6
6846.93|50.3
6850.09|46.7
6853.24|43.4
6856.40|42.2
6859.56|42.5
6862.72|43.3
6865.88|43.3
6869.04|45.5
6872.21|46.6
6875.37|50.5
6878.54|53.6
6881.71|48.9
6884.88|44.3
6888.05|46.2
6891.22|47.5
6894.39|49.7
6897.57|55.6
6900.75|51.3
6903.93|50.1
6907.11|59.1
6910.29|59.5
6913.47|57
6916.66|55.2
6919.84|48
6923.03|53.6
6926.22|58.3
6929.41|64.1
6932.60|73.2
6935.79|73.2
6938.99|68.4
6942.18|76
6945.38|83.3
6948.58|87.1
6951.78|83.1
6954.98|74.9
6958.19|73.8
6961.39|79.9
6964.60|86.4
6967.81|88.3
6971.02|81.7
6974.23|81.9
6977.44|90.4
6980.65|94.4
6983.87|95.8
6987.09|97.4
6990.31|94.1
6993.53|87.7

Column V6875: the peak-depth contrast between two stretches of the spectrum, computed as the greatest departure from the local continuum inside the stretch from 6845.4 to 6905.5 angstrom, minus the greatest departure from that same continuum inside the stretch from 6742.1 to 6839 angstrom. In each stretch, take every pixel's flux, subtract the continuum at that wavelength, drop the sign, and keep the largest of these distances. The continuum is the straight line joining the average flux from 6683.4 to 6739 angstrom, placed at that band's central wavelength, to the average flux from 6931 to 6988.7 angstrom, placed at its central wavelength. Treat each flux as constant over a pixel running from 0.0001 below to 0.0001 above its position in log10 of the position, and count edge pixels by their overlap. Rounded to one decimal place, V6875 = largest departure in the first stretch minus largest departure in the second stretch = 8.6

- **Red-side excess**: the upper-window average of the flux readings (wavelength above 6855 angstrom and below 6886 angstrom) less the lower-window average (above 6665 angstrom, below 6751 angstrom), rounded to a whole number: 3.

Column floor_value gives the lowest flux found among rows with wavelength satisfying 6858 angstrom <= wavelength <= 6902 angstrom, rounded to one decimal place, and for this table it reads 42.5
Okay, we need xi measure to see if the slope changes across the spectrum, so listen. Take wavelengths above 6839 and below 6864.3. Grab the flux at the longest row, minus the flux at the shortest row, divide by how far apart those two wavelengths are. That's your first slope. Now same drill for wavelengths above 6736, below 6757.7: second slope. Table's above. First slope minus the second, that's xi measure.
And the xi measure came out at -0.1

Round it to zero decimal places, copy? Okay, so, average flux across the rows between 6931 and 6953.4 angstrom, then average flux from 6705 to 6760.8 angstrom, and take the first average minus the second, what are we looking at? 37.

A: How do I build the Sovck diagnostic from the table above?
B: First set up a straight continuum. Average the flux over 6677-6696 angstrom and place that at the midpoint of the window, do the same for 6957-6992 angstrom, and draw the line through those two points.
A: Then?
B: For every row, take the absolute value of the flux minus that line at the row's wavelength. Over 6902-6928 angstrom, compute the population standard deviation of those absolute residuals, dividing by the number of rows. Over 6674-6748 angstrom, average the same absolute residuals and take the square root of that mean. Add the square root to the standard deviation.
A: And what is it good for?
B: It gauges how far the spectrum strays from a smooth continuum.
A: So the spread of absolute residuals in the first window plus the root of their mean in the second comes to 6.8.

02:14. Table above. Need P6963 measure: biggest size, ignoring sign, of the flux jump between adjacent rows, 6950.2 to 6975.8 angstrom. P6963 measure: 8.2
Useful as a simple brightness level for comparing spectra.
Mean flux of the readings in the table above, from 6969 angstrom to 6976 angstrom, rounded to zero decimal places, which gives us 82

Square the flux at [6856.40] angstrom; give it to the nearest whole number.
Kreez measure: 1781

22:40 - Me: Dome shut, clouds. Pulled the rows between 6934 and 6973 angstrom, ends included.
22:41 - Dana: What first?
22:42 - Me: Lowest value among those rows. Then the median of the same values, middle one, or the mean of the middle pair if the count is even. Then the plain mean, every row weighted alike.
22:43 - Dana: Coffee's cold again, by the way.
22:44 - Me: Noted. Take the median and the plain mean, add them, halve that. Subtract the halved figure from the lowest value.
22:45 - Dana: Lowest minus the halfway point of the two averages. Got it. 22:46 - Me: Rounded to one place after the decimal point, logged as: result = -11.8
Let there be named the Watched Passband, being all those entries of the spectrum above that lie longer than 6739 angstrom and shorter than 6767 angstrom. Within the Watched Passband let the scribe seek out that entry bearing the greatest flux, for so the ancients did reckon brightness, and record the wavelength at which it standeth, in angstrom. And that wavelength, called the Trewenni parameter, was 6765.44 angstrom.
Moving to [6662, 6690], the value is 6678.76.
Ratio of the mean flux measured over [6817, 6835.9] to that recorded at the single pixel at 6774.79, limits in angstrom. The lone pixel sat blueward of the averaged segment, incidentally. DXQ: 0.93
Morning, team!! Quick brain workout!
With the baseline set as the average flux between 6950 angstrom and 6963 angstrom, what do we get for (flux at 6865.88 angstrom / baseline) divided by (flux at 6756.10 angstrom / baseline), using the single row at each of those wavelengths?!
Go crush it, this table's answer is 1.13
